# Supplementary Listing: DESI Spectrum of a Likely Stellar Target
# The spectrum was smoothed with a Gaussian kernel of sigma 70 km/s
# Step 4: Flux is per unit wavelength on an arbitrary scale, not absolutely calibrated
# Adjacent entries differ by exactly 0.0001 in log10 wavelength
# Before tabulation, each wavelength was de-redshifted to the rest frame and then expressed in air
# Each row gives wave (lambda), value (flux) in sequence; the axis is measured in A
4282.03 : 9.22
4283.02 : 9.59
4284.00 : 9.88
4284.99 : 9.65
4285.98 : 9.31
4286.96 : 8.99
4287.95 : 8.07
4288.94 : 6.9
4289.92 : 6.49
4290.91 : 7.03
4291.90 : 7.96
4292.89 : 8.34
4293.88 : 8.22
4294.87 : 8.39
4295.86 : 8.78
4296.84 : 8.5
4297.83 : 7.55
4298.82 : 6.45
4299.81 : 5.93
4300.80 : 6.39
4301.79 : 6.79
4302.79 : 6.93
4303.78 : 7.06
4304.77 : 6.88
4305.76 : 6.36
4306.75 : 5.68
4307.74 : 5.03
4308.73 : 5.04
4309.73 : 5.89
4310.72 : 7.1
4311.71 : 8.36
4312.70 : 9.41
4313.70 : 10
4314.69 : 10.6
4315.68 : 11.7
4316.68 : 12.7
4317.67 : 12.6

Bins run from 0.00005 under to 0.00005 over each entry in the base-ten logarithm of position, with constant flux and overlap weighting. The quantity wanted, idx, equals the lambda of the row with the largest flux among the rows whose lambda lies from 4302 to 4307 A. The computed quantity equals 4303.78 A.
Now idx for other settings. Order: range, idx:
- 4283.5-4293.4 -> 4284.00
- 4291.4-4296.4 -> 4295.86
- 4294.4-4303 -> 4295.86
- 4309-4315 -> 4314.69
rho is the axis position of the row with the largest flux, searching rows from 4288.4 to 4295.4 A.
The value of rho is 4294.87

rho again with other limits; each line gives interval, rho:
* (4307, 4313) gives 4312.70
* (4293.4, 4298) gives 4295.86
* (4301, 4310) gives 4303.78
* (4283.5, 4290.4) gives 4284.00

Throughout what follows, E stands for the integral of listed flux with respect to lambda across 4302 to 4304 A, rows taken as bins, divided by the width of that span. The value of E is 6.9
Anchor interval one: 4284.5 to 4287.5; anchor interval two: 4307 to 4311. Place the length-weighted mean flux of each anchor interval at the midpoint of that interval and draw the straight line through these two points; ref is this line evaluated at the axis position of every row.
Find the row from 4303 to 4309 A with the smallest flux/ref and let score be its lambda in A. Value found 4307.74 A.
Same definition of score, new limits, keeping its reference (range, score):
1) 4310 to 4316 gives 4310.72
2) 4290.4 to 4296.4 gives 4290.91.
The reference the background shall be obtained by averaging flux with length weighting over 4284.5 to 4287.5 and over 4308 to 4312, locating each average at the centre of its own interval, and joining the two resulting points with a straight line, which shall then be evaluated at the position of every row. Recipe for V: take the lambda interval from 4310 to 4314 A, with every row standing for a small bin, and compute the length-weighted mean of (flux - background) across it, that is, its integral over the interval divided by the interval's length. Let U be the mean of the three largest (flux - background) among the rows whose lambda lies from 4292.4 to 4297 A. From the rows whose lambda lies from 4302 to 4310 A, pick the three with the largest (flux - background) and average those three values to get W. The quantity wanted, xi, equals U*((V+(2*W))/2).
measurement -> 0.4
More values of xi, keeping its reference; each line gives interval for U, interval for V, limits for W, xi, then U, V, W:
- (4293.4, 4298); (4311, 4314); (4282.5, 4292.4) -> 0.7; 0.4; 2.9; 0.2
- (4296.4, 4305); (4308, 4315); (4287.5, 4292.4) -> 0.0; 0.1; 1.7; -1.1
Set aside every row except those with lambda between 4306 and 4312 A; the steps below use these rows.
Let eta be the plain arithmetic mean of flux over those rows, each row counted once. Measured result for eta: 6.2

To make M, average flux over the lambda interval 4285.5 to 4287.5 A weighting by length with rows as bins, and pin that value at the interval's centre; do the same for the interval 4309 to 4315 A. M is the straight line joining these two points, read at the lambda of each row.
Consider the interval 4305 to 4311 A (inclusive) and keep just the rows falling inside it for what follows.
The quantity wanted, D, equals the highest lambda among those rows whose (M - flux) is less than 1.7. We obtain 4310.72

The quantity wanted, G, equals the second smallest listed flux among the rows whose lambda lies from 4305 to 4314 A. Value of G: 5.04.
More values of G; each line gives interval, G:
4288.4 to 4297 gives 6.9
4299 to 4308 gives 5.68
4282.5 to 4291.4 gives 6.9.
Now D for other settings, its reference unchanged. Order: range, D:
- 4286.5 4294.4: 4293.88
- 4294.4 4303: 4297.83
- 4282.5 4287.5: 4286.96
